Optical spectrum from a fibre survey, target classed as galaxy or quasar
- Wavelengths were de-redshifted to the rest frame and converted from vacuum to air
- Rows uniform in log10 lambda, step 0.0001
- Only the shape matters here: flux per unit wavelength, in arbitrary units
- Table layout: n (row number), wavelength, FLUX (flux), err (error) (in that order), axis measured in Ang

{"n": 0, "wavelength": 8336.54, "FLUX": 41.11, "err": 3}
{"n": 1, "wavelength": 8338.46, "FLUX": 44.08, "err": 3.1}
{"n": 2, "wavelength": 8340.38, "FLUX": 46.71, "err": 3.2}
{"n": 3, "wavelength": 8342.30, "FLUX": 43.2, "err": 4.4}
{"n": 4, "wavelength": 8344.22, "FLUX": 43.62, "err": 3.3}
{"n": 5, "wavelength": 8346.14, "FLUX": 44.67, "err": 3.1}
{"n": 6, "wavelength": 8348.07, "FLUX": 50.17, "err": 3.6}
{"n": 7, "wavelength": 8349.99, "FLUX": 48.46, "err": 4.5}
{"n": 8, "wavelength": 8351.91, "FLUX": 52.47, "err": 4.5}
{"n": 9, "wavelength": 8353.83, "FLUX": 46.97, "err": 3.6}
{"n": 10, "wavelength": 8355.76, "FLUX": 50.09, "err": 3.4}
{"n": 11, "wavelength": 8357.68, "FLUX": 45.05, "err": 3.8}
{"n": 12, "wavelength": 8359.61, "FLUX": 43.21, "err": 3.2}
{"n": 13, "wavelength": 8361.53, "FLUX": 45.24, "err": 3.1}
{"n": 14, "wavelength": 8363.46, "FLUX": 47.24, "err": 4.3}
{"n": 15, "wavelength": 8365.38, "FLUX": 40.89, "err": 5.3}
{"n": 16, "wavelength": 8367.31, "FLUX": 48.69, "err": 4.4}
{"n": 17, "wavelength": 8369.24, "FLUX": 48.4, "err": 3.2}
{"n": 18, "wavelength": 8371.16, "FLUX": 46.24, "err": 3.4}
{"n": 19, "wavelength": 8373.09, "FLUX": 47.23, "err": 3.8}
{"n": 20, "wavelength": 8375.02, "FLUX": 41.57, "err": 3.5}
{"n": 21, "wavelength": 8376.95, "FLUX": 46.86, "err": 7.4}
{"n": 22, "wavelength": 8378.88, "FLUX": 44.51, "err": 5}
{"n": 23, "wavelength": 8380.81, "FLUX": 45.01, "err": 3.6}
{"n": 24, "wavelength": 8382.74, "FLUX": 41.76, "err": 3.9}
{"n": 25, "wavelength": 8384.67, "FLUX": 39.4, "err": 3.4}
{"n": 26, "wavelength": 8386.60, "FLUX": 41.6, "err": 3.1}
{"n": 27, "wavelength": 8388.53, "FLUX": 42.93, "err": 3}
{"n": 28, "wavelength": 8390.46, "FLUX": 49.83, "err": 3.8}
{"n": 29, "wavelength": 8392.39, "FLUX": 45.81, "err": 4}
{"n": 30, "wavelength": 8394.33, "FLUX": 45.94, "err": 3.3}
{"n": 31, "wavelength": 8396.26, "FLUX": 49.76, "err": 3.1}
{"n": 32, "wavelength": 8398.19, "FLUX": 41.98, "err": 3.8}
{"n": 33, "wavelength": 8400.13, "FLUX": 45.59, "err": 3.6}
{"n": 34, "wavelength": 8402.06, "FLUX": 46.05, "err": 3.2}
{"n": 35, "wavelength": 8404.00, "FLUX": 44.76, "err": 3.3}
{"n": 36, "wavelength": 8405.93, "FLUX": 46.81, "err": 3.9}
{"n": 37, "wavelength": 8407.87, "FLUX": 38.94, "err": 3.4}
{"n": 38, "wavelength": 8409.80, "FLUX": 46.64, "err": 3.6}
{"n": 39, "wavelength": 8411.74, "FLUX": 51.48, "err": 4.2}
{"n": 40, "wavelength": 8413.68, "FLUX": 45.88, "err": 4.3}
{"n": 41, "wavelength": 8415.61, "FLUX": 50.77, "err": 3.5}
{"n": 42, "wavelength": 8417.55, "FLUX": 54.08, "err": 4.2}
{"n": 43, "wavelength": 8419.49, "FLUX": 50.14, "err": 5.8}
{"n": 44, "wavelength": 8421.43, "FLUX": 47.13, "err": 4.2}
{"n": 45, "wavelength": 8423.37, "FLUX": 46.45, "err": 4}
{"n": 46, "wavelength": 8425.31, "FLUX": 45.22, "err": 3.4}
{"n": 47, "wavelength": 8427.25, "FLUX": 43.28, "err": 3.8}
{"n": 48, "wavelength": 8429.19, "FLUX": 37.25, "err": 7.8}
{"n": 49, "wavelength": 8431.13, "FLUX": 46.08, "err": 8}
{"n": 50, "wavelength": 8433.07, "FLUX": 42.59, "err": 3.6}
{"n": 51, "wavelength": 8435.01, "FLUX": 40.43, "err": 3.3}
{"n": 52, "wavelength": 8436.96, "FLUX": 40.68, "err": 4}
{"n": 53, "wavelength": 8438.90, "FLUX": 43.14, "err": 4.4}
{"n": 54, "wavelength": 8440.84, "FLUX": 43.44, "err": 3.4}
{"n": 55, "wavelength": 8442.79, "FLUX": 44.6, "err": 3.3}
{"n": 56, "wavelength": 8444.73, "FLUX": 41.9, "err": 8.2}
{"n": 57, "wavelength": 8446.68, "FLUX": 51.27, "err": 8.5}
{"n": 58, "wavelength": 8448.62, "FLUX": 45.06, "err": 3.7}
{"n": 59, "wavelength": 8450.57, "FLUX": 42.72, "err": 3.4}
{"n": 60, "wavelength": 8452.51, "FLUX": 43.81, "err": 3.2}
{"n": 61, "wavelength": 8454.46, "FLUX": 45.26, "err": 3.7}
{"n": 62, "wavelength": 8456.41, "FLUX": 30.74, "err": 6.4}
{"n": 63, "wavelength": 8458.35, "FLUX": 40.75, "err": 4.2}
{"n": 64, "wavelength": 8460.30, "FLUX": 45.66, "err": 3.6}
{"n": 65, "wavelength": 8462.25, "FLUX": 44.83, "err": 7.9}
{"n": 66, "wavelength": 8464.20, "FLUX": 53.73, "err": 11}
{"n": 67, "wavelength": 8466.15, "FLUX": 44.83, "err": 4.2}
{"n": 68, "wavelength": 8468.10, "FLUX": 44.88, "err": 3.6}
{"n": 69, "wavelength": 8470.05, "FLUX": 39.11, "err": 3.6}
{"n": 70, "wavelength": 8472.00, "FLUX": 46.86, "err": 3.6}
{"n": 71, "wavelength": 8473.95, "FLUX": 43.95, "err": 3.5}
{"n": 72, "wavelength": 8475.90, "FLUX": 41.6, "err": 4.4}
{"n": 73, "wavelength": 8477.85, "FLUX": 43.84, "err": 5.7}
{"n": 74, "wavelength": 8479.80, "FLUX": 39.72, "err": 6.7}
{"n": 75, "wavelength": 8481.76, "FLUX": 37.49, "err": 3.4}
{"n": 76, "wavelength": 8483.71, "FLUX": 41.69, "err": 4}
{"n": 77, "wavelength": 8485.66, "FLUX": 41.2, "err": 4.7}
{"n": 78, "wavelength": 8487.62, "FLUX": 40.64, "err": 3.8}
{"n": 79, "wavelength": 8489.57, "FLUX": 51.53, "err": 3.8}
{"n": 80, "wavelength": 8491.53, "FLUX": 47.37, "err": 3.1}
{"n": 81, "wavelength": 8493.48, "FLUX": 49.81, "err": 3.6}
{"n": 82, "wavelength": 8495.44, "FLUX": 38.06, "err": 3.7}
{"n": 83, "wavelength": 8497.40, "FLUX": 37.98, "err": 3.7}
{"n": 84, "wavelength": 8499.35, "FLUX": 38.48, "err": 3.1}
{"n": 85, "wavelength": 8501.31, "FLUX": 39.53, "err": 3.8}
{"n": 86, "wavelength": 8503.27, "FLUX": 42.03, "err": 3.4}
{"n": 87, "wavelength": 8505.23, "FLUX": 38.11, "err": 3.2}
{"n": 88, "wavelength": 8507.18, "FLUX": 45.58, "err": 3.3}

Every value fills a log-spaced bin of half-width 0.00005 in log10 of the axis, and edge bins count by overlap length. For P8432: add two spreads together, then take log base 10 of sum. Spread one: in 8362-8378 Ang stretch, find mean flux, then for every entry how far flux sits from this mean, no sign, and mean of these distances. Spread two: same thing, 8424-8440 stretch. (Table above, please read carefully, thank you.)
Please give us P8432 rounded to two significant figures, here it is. 0.65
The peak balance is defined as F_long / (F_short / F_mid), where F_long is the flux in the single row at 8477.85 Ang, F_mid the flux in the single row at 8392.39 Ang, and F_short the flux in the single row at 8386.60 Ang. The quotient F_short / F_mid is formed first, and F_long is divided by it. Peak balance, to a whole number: 48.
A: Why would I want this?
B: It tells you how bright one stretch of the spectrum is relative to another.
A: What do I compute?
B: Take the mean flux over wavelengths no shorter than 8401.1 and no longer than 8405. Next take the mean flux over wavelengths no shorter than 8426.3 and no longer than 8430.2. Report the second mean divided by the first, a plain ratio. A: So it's 0.89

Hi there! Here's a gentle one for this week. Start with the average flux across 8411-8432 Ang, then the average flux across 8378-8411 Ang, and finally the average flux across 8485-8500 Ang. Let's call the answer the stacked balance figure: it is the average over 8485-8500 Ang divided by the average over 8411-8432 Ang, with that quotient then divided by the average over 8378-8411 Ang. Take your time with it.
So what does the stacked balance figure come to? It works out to 0.0206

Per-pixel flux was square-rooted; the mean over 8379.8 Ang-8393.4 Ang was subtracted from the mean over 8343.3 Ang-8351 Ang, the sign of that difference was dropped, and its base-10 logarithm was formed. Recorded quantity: -0.65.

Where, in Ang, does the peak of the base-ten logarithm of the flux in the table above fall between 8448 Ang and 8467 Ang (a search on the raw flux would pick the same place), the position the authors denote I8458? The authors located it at 8464.20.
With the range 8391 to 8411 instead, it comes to 8396.26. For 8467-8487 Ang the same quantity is 8472.00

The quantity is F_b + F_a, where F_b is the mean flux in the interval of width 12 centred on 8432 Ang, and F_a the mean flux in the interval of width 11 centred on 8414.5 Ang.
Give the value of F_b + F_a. 92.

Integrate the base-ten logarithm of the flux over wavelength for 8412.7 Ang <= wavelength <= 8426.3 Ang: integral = 22.9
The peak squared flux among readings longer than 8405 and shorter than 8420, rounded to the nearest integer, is 2925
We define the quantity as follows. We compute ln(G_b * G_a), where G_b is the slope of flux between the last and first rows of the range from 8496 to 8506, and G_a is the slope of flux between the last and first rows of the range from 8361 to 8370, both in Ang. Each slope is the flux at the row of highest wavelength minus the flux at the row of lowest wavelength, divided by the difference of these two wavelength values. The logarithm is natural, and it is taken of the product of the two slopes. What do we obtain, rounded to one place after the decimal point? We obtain -5.0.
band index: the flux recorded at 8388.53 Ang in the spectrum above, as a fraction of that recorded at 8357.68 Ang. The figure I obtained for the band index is 0.95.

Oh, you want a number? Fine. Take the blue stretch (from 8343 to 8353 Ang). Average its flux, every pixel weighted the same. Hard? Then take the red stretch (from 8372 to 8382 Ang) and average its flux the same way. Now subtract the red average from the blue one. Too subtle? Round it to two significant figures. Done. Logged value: 2.8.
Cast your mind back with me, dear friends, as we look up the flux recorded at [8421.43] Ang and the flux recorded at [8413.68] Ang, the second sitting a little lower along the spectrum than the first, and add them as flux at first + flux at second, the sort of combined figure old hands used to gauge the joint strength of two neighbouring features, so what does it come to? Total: 93.0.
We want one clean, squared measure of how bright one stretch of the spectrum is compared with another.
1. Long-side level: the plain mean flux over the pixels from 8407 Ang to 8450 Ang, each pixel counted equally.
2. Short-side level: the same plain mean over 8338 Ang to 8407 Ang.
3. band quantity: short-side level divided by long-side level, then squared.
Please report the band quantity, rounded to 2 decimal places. 1.02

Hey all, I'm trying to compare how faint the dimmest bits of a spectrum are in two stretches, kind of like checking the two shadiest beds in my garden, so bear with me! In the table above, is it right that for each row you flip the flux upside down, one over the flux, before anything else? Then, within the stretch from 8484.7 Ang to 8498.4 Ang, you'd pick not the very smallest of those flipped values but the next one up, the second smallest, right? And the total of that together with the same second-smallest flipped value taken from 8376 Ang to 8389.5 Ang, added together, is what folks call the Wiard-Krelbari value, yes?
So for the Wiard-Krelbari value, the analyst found 0.0423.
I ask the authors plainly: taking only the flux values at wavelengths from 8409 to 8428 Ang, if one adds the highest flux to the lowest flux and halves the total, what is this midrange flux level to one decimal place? 48.7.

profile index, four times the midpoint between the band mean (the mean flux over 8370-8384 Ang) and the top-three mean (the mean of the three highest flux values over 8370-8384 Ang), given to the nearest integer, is 183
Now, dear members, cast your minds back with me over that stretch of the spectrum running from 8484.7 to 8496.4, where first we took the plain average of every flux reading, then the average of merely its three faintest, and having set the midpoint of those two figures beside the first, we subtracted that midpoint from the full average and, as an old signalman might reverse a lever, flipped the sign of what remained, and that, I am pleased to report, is -2.4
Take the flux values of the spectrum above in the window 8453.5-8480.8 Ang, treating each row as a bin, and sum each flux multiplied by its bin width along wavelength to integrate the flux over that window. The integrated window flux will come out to 1181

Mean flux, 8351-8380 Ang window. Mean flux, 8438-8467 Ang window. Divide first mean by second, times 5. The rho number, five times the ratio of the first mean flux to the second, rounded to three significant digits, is 5.25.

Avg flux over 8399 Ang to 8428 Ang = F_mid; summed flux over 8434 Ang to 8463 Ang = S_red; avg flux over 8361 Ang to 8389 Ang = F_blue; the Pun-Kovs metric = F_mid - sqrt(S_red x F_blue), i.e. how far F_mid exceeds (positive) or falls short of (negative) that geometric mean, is -122.5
